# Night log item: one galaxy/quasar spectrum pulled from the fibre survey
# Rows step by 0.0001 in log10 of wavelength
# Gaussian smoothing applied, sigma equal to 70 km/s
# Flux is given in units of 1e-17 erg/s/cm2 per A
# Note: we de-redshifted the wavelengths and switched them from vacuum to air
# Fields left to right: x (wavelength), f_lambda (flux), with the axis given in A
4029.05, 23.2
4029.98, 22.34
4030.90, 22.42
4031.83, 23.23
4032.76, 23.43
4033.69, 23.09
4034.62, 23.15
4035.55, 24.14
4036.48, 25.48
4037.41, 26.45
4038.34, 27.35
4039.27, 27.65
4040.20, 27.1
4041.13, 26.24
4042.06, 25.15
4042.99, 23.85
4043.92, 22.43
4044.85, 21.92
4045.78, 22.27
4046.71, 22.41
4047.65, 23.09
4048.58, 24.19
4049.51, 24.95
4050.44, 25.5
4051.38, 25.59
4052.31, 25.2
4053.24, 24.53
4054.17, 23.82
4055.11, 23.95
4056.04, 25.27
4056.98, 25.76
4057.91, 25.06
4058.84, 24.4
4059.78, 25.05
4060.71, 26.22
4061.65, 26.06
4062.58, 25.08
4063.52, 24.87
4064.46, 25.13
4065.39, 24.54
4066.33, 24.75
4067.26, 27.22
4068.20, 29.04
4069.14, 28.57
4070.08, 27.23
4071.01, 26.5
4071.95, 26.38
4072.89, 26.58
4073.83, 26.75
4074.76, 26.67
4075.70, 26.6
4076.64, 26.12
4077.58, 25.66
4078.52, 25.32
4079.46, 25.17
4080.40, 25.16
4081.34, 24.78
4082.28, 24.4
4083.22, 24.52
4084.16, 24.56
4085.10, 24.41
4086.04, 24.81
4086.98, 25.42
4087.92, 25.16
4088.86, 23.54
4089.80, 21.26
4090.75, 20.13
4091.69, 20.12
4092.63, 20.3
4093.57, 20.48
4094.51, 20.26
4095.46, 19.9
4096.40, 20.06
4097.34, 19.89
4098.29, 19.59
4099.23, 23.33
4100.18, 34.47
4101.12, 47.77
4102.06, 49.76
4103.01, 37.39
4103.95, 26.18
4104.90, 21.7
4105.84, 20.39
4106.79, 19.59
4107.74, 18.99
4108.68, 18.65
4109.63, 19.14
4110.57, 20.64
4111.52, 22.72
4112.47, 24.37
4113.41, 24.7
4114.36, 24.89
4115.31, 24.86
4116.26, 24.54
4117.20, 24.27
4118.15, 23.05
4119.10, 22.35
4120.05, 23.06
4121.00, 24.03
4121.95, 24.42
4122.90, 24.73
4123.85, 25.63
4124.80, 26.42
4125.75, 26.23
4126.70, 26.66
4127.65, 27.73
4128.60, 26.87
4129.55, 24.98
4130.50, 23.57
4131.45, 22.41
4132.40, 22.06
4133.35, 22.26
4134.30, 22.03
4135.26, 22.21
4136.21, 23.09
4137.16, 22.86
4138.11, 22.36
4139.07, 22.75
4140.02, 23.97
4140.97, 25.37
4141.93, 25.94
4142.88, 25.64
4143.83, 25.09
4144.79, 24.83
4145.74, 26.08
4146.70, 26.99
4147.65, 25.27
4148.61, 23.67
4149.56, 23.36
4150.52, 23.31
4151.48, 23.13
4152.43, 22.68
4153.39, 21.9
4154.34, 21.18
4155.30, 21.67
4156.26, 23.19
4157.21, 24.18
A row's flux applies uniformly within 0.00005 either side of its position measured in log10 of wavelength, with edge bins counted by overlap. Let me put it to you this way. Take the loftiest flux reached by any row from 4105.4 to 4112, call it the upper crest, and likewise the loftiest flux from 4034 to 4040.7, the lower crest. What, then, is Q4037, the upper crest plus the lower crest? 50.4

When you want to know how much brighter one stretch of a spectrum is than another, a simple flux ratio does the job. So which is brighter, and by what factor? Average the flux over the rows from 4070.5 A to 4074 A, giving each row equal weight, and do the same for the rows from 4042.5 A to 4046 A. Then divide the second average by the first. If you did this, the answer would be 0.85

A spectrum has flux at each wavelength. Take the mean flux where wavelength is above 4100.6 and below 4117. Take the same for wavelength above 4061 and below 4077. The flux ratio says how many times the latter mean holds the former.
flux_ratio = 1.00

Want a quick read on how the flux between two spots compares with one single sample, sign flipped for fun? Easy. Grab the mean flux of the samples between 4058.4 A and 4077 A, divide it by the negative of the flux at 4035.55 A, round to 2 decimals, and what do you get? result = -1.08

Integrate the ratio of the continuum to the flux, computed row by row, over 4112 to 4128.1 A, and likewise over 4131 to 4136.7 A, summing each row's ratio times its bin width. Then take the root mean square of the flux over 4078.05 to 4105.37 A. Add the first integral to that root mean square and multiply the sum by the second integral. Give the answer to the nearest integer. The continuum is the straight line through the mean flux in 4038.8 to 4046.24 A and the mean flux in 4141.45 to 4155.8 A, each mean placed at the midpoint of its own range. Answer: 261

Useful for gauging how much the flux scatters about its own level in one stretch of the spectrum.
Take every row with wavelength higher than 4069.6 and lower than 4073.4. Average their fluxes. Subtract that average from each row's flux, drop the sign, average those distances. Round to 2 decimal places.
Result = 0.28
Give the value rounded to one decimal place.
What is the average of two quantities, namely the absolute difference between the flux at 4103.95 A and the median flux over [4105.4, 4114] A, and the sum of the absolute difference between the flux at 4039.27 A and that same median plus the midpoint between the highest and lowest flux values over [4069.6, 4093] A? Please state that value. 18.4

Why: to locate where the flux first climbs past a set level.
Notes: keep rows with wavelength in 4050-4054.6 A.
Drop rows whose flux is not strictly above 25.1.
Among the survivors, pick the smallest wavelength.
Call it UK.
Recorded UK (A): 4050.44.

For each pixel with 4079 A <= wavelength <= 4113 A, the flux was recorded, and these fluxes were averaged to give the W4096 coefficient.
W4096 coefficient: 24.4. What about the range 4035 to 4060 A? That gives 24.8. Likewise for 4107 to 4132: 23.8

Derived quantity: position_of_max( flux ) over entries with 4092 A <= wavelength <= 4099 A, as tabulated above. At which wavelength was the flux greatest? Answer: 4093.57 A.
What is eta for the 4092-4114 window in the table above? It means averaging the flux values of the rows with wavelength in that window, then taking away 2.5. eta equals 22.3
